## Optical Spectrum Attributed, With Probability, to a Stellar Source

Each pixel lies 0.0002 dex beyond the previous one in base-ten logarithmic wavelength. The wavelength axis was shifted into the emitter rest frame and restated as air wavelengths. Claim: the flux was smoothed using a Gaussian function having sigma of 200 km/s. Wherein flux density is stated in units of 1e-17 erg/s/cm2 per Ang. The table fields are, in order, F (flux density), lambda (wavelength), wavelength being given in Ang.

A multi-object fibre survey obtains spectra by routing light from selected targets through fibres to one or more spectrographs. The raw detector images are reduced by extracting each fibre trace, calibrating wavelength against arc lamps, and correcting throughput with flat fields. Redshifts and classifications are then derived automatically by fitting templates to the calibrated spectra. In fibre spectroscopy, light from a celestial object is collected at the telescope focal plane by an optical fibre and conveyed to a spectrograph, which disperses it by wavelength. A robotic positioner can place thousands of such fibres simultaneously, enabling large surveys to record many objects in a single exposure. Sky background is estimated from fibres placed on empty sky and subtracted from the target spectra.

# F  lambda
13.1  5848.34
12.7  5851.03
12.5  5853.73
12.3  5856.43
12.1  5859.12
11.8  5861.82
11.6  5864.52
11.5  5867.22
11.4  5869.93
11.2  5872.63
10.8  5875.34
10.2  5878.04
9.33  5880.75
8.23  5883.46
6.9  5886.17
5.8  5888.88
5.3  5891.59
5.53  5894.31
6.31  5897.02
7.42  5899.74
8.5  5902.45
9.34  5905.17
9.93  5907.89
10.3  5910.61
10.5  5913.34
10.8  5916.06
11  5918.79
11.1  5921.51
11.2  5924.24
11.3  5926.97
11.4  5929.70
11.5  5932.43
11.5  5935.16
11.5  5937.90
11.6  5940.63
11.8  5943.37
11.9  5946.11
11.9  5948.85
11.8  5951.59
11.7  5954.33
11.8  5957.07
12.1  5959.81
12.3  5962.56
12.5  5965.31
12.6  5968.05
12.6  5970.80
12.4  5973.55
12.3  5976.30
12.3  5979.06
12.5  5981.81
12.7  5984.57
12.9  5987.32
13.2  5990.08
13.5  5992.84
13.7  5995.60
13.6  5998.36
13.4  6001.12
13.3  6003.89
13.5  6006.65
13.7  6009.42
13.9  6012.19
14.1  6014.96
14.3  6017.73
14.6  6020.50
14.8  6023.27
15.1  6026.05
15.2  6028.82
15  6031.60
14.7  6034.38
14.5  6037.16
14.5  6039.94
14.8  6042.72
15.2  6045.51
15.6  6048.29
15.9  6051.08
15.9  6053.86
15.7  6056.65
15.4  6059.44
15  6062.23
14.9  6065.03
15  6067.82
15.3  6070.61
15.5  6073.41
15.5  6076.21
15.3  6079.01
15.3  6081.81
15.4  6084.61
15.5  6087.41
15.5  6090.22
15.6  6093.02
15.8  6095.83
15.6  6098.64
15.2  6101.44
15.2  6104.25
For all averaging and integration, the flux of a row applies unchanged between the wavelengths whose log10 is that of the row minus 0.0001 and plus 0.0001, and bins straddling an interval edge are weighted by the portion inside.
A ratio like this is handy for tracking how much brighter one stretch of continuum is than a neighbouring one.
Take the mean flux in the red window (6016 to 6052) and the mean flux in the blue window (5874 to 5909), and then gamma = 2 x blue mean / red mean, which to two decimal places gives 1.07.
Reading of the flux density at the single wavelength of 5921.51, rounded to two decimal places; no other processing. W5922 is 11.10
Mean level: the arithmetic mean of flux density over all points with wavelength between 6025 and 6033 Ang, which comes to 15.1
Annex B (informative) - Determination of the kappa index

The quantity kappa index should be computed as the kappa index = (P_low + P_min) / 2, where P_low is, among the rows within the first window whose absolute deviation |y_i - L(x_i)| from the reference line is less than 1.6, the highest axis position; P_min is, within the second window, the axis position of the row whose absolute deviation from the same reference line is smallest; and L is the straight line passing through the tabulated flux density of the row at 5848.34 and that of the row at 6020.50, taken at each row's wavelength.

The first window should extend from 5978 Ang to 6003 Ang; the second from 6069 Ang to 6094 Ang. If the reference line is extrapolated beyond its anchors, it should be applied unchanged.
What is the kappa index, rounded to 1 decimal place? 6041.5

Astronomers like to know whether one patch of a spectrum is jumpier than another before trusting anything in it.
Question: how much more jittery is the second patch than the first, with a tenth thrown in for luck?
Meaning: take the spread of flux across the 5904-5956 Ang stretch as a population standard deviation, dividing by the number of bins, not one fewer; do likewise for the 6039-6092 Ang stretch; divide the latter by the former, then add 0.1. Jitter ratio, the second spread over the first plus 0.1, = 0.61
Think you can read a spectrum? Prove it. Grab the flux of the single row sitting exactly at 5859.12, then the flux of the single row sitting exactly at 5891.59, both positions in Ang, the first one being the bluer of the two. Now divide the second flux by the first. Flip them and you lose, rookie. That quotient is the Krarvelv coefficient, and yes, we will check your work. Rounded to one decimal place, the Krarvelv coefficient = 0.4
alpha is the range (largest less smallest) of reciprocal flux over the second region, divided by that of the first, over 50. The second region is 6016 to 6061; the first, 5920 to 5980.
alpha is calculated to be 0.013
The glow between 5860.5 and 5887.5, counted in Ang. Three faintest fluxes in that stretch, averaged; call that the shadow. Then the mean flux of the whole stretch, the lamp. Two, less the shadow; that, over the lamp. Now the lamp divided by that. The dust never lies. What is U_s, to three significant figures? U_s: -17.2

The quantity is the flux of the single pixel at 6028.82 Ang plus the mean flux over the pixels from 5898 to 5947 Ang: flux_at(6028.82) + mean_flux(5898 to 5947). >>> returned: 25.9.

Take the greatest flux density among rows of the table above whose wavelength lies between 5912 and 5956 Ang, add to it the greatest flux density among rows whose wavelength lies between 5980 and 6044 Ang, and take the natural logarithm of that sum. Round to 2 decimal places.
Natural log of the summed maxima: 3.30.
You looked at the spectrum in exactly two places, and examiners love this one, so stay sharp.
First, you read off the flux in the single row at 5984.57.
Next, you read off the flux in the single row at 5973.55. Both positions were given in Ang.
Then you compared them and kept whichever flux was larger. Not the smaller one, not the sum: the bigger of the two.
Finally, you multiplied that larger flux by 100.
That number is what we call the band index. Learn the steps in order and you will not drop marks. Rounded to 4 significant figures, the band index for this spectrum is 1270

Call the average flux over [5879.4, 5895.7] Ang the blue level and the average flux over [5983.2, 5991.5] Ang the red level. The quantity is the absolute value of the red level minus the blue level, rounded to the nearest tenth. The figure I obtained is 6.1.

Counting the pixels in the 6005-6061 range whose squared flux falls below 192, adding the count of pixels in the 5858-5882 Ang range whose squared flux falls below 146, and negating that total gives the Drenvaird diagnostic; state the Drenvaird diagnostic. -10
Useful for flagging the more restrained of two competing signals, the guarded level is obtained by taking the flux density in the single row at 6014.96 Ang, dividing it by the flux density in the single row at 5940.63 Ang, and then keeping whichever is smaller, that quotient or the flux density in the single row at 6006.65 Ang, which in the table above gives 1.22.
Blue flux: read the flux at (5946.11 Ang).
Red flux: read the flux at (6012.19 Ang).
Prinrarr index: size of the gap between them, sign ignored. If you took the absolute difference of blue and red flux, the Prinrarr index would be 2.0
